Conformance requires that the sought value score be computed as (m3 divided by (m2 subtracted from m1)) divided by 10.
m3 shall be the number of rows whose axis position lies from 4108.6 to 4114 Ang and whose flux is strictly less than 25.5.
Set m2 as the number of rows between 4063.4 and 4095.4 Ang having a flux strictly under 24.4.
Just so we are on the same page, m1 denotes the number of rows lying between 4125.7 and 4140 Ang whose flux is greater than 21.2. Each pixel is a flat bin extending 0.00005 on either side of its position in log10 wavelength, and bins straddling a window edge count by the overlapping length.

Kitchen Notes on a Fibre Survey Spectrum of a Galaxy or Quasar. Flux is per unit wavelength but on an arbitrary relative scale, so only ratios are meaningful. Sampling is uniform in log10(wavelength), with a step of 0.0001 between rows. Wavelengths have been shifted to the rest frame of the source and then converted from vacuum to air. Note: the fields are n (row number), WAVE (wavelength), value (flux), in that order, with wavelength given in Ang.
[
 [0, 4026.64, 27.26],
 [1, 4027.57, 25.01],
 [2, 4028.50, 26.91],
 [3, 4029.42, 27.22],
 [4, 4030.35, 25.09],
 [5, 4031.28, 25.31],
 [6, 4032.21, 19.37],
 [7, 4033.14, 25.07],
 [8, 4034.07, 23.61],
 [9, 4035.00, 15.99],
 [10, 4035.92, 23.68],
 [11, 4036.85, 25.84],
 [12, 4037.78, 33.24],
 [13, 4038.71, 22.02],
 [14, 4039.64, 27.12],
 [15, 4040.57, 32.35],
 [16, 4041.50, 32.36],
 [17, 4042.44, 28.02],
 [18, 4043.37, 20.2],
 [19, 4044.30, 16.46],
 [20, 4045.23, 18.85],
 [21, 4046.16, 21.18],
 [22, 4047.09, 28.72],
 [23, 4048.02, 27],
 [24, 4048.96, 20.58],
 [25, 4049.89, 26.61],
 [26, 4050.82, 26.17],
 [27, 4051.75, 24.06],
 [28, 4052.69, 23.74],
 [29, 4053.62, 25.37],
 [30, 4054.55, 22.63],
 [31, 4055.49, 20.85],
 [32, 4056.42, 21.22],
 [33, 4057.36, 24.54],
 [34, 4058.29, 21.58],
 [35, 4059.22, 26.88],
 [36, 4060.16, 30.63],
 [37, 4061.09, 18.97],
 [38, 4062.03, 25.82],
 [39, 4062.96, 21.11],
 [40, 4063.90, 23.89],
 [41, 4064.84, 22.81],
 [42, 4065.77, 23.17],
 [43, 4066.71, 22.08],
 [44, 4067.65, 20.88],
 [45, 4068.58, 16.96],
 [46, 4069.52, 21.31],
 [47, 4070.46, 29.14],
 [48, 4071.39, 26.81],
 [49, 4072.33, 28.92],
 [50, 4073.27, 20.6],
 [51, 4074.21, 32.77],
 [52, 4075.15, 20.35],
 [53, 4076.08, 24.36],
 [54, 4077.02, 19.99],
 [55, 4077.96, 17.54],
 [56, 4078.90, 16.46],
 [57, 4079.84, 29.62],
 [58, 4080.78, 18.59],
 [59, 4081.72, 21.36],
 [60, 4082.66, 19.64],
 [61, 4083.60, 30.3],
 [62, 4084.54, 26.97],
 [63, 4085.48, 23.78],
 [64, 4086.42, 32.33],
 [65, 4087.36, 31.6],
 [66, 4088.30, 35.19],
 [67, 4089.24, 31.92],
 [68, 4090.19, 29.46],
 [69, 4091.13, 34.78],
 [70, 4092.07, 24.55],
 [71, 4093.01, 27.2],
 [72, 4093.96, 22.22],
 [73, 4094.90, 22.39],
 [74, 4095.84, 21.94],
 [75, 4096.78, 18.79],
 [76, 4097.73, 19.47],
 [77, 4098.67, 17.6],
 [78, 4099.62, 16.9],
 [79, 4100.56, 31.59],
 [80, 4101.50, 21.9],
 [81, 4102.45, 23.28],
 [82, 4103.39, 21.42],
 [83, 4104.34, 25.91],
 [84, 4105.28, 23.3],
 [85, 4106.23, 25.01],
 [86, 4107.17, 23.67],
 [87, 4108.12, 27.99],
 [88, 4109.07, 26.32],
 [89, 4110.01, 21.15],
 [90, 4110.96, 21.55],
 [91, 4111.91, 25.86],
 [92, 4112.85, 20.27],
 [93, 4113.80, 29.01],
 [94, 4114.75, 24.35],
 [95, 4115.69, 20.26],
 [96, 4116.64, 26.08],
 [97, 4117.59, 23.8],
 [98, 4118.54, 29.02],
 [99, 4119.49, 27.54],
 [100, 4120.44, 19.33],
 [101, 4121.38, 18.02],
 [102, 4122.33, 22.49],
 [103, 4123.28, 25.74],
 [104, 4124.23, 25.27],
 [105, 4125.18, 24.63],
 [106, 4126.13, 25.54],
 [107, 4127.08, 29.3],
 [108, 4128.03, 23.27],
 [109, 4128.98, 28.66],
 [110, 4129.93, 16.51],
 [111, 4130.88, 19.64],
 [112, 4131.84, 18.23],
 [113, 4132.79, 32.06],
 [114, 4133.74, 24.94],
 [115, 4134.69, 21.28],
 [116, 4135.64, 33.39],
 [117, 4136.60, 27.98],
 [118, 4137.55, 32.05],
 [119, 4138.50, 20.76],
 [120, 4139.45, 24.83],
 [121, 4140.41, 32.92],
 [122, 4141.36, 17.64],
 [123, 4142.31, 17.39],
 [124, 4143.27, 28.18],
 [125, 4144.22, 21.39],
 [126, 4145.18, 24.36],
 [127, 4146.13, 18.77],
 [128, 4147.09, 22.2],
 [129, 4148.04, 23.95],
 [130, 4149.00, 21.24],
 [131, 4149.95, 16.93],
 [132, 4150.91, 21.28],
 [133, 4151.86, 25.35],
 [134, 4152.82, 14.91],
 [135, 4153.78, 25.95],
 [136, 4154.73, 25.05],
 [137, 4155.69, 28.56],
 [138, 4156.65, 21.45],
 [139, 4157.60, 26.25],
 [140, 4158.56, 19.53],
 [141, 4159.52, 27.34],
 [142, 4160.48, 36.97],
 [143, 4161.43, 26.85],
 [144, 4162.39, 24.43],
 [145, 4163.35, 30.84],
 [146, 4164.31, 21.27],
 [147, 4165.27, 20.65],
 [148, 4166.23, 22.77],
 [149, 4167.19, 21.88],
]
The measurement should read -0.04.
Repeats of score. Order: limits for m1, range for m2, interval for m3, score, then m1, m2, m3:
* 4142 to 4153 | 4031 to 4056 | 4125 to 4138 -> -0.12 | 8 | 14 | 7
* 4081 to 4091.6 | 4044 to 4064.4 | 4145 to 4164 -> -0.43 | 10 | 13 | 13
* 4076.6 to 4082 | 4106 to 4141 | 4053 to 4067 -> -0.09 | 2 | 16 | 12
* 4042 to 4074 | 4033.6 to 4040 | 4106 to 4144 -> 0.12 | 23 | 4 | 23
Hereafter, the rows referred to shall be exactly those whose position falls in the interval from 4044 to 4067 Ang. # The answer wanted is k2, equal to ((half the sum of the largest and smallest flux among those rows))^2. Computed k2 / 554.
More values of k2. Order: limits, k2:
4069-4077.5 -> 696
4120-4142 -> 623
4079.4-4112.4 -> 678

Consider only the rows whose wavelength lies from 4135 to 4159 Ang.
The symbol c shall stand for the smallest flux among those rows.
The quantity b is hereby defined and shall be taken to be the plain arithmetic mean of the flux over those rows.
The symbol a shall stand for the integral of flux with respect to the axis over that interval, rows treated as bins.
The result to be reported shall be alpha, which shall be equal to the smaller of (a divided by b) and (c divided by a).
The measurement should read 0.0262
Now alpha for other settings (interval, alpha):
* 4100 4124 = 0.0310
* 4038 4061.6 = 0.0286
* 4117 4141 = 0.0275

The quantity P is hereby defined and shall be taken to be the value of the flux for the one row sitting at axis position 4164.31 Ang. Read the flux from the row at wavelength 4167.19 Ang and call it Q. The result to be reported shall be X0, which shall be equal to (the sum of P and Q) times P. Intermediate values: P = 21.27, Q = 21.88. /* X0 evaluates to 918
